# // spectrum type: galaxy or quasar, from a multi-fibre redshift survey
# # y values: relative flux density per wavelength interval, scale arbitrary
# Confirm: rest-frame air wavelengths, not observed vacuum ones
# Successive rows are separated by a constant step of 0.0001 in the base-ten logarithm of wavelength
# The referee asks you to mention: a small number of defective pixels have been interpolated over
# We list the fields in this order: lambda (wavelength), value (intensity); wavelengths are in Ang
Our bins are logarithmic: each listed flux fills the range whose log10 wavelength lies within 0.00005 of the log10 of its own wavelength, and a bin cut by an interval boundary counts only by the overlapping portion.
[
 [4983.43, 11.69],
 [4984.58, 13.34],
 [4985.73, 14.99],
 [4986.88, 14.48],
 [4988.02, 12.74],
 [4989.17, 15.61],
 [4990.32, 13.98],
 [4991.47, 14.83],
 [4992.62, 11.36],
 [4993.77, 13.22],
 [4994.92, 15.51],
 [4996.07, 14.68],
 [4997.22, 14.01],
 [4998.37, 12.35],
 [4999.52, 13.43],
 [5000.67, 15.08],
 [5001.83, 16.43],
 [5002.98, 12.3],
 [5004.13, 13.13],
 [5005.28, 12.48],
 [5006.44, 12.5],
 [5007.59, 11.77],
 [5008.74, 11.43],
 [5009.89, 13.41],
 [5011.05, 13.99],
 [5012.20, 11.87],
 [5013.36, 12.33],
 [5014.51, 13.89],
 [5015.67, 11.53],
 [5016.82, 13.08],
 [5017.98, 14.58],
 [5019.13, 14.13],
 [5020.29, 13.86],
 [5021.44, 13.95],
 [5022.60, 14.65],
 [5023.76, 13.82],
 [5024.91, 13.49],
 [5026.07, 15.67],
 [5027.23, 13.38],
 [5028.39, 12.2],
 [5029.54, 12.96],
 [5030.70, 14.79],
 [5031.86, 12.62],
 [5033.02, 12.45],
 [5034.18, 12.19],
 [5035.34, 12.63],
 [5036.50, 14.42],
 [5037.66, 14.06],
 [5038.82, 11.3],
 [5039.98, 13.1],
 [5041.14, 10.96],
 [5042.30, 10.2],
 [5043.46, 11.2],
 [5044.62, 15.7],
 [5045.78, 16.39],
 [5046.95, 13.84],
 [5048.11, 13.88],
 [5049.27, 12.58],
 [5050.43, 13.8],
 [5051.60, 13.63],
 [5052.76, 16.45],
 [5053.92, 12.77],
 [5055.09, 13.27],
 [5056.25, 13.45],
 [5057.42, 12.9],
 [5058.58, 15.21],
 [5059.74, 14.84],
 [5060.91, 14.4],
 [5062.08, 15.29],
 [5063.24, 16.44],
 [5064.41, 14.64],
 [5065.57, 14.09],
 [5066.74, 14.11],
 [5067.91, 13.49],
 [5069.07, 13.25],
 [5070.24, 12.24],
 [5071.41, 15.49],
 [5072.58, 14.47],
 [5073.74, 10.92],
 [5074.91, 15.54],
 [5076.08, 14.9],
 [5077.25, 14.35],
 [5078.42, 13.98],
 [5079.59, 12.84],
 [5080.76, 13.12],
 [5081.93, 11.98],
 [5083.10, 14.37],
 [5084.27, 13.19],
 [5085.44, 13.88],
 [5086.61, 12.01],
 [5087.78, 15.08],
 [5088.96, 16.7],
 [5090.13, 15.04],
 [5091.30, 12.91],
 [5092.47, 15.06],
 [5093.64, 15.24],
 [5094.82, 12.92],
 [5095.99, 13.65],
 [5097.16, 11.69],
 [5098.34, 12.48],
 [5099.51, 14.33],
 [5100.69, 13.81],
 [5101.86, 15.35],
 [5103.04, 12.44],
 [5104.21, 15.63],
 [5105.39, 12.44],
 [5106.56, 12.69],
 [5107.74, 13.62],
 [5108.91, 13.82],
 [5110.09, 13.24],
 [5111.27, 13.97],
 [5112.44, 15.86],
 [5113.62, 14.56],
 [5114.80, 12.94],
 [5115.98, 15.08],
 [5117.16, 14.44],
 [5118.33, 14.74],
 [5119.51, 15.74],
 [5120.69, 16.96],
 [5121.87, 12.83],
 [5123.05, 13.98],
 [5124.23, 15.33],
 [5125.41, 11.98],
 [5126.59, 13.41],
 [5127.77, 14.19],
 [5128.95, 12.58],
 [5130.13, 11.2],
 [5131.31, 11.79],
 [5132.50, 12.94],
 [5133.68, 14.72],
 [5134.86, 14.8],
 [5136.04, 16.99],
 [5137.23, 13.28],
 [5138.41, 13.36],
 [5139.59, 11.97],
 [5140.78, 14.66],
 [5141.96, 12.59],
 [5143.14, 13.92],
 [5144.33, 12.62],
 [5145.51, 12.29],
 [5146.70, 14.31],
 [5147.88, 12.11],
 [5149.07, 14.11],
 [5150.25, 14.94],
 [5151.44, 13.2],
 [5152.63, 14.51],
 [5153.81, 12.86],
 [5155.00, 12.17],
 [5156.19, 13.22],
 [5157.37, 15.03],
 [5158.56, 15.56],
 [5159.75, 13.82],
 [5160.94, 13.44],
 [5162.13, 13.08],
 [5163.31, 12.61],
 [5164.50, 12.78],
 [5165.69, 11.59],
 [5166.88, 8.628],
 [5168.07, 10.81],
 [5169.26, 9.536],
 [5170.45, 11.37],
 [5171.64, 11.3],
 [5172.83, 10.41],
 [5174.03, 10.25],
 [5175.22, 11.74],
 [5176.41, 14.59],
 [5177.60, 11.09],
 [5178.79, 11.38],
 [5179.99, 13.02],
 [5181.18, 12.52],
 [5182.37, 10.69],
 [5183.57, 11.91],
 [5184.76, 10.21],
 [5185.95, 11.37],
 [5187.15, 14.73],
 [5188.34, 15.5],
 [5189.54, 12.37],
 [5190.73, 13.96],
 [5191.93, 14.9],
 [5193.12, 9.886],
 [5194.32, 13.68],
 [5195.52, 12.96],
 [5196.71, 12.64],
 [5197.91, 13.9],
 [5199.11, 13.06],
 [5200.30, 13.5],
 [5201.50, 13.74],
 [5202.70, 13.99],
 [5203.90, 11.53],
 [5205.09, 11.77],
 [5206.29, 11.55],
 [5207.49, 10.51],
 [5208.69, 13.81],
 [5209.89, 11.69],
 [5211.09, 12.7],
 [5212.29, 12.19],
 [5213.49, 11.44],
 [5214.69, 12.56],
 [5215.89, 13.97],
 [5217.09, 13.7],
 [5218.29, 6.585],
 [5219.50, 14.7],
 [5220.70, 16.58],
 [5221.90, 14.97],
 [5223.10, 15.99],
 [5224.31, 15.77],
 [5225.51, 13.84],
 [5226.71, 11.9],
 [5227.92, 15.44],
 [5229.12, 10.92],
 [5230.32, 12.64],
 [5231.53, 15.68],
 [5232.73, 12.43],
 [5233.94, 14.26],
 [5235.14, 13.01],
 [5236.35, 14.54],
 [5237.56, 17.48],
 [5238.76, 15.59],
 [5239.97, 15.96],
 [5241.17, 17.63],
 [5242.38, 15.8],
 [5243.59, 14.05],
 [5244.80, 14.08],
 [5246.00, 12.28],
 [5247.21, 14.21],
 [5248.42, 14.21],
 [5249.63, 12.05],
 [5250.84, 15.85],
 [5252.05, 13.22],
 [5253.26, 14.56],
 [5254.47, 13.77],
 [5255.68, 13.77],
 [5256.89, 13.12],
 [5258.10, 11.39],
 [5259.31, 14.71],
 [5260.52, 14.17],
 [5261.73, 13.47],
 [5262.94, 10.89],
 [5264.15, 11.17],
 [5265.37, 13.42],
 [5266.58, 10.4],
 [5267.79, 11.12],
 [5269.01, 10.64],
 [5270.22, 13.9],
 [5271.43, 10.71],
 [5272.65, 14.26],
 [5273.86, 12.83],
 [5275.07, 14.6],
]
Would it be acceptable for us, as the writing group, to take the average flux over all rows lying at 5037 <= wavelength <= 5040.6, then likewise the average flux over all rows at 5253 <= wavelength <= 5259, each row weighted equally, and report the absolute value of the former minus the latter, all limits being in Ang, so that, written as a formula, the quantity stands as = 0.5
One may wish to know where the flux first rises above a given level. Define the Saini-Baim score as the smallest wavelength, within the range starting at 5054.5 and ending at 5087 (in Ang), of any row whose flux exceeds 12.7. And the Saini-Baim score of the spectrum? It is 5055.09 Ang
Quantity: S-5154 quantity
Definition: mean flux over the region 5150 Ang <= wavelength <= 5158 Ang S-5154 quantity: 13.7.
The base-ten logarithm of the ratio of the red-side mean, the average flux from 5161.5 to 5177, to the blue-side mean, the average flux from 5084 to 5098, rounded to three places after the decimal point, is -0.086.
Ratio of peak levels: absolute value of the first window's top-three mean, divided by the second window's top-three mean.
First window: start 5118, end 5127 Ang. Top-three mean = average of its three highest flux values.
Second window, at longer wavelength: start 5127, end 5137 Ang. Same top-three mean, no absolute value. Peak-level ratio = 1.03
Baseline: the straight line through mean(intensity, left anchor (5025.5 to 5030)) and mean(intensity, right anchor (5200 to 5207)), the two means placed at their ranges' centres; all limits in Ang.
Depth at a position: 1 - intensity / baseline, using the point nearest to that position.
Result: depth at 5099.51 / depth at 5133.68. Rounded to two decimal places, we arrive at 0.66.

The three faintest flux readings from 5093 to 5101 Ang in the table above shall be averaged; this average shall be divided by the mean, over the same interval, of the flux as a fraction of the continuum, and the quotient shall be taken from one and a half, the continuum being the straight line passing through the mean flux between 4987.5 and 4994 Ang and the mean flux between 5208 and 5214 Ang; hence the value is -10.5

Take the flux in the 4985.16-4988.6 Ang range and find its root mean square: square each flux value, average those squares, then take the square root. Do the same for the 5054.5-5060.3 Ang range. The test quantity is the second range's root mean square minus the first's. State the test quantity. -0.1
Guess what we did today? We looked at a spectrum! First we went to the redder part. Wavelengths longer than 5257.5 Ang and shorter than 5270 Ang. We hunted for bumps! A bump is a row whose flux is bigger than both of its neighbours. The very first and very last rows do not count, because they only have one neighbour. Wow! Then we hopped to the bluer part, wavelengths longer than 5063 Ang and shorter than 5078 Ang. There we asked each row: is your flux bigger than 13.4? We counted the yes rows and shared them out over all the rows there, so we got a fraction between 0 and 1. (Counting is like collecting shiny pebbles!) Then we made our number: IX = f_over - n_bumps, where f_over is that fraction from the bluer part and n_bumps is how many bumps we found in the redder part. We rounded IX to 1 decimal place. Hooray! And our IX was -2.2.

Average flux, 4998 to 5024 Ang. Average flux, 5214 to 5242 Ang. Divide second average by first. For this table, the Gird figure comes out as 1.07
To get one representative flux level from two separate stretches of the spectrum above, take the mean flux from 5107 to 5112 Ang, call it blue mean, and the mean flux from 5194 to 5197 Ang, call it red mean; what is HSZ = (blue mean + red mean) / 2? 13.4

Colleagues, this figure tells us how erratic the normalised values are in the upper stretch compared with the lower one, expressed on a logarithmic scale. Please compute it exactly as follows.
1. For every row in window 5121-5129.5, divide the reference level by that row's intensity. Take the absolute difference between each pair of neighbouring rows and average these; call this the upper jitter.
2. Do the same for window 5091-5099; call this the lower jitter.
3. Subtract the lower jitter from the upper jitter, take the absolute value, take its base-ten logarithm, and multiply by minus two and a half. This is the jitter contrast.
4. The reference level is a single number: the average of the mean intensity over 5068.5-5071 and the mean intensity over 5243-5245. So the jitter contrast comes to 4.4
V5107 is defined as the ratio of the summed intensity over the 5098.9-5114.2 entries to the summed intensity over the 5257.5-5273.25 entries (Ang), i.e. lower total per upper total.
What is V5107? 1.13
